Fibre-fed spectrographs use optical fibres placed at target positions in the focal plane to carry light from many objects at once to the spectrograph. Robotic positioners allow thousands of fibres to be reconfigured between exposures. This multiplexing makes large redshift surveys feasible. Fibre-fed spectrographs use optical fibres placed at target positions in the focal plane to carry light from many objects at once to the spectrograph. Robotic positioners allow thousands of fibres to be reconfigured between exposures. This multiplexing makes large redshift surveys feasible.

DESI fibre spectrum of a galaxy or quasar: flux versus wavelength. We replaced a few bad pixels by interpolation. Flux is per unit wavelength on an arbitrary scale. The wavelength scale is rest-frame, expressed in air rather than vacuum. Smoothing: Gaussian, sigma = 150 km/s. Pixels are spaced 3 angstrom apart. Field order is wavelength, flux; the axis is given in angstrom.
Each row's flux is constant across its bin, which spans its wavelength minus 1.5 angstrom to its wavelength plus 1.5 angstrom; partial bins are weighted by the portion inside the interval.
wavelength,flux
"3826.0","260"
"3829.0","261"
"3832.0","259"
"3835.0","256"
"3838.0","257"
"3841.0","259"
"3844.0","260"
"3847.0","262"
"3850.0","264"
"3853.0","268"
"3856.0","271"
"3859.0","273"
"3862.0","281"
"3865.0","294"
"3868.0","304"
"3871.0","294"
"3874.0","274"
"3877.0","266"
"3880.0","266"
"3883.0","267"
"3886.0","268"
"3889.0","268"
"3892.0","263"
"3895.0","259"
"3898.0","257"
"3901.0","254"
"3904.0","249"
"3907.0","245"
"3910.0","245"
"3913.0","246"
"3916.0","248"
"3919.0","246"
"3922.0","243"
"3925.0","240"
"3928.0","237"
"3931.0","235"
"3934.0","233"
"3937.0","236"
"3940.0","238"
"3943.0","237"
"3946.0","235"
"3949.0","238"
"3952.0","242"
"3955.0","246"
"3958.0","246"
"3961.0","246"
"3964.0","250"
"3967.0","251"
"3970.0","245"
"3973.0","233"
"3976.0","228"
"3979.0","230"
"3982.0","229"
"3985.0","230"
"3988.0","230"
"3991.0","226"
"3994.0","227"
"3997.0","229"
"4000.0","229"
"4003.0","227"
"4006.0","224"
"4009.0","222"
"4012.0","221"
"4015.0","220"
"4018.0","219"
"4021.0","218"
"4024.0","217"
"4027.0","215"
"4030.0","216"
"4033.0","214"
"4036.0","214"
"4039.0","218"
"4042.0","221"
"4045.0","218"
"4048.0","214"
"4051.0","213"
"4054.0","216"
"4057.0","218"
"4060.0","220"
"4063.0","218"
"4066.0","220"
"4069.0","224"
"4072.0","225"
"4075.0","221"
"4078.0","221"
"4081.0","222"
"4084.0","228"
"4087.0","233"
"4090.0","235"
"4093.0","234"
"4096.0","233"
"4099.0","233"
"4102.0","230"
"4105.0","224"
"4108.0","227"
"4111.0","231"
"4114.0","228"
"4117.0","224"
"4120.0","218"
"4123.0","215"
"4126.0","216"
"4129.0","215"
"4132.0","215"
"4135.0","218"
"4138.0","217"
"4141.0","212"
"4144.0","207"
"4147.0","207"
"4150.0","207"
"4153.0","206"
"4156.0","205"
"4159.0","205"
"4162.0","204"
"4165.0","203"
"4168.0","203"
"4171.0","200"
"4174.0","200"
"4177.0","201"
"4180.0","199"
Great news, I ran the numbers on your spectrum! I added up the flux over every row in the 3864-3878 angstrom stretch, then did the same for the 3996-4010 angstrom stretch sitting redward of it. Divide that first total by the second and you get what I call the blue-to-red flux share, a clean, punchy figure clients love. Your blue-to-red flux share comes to 1.27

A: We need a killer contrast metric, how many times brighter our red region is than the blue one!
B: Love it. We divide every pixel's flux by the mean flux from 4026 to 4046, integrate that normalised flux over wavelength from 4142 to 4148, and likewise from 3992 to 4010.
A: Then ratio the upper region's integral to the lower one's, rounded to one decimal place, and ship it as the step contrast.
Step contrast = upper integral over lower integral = 0.3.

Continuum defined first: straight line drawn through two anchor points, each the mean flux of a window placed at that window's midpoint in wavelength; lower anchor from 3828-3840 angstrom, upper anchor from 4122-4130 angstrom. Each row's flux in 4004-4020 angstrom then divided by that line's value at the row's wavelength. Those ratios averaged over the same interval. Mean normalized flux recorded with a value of 0.95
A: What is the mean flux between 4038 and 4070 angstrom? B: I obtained 218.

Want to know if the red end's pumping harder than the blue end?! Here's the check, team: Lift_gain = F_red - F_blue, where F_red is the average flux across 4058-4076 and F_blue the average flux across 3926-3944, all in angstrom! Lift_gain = -15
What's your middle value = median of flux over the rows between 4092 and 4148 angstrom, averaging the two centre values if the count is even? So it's 218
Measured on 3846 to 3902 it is 268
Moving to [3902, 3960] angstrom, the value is 242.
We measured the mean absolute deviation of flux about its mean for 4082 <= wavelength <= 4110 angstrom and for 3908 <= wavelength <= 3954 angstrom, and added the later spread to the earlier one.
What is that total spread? 7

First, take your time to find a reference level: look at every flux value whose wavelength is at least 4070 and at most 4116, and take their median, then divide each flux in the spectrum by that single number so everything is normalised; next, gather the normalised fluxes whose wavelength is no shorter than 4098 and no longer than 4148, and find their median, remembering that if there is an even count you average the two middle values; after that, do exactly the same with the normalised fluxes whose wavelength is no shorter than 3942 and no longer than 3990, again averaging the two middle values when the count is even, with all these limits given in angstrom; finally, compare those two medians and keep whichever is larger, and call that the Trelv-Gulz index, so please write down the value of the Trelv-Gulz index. 1.04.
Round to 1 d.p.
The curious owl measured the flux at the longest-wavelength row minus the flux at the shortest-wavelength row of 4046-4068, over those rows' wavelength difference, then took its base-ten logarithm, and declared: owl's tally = -0.5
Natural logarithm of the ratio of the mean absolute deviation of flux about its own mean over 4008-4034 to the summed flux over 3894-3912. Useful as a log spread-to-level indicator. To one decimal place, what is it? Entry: -6.5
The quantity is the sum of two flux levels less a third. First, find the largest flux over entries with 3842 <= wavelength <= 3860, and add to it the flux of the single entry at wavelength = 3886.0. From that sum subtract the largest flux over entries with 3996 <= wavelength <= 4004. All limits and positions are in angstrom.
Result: 312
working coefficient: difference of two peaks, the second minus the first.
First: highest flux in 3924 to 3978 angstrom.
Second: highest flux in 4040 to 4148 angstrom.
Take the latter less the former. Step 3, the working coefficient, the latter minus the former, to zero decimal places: -16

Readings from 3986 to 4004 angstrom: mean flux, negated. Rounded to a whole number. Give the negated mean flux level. -228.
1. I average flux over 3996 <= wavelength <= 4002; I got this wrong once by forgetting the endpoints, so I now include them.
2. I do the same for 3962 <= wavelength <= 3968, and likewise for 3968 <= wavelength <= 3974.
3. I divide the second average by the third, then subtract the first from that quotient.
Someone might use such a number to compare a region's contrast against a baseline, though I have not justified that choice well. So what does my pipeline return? -228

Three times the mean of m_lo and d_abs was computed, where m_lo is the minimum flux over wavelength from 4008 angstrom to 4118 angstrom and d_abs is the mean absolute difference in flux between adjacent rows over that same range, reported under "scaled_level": 323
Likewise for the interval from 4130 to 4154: 312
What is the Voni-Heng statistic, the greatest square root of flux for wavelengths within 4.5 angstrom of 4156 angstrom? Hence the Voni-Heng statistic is 14.4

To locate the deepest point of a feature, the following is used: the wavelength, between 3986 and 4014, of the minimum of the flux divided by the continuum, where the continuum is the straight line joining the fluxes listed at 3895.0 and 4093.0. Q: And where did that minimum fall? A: 4012.0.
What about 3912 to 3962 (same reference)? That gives 3934.0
